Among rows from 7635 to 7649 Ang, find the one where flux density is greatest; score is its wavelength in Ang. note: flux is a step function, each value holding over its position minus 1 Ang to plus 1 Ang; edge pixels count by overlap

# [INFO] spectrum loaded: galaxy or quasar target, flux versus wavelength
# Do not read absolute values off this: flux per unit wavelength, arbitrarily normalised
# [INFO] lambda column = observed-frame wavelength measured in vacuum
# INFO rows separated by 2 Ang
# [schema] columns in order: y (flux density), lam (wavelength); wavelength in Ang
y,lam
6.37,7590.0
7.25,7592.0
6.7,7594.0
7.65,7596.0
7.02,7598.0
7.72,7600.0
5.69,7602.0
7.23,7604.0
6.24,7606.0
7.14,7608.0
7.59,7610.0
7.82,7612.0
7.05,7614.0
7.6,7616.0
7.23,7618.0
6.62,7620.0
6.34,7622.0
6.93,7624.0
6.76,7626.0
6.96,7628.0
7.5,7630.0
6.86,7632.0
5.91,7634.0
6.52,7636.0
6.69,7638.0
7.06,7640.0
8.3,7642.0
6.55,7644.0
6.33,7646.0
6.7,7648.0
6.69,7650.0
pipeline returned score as 7642.0 Ang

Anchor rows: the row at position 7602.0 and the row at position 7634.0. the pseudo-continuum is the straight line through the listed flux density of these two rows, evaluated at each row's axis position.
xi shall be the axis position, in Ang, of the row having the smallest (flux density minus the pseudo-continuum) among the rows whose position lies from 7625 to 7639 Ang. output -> 7634.0 Ang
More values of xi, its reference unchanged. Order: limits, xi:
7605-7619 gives 7606.0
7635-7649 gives 7646.0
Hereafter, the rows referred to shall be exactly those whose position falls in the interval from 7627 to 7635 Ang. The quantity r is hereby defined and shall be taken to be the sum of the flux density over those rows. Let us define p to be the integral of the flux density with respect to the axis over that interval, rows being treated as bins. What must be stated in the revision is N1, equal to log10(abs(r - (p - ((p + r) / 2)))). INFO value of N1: 1.13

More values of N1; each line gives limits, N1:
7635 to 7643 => 1.15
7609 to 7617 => 1.18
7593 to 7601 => 1.16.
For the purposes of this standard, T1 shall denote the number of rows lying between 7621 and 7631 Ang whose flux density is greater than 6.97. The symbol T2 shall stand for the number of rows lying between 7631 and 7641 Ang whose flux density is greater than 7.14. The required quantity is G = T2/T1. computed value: 0.0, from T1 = 1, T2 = 0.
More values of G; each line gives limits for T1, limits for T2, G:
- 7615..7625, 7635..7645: 0.5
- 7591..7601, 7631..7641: 0.0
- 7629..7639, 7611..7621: 3.0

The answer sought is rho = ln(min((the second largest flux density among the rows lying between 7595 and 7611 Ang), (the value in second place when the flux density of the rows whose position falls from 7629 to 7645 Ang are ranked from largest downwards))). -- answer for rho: 2.015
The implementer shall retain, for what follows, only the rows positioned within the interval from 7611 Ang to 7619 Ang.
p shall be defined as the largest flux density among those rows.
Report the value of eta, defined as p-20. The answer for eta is -12.2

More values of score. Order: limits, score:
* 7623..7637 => 7630.0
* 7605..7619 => 7612.0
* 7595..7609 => 7600.0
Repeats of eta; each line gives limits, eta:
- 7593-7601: -12.3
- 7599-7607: -12.3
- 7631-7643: -11.7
